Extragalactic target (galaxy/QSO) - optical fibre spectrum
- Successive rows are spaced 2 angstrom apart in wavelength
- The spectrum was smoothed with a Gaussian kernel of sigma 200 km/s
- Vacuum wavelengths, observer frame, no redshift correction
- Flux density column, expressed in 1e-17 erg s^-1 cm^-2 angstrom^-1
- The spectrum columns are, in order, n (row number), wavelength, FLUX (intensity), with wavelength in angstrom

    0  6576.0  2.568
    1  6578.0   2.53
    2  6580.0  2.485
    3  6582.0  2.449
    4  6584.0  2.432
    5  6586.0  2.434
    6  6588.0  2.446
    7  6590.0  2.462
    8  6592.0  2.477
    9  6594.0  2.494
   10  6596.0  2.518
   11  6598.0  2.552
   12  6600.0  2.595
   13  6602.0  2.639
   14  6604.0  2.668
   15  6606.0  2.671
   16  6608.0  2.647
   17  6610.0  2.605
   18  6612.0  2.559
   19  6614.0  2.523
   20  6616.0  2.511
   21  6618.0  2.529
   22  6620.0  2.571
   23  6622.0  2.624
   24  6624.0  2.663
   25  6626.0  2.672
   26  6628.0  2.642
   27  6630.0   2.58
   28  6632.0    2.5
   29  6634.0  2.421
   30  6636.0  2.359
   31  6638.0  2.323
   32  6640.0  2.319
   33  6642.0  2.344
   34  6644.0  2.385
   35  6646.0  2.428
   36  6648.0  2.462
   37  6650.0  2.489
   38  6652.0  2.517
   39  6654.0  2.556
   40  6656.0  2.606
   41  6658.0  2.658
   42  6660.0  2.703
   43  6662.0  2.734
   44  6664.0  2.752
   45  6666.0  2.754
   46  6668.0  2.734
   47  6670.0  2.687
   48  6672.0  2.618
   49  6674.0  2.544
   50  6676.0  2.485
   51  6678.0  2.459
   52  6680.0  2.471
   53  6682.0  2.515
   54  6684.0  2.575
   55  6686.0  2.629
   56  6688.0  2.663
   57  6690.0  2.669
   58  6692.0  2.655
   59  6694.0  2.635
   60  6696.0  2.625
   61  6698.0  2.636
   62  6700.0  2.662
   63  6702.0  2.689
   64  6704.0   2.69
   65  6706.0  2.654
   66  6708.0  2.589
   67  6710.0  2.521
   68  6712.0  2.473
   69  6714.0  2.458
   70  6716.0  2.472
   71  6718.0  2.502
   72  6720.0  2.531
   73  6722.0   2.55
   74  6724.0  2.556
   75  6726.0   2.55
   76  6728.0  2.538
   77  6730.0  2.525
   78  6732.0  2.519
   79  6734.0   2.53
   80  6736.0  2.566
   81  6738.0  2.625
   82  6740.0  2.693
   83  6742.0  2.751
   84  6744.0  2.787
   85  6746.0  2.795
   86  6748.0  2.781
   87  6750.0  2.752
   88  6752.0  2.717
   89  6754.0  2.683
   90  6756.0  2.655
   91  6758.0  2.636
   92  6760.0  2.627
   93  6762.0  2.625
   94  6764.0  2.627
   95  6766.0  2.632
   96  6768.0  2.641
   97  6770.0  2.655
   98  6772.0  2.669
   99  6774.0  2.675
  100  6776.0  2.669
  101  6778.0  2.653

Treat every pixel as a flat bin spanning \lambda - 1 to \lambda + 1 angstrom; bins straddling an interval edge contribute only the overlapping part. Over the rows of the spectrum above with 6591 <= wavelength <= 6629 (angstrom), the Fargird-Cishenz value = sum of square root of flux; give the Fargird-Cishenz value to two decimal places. 30.56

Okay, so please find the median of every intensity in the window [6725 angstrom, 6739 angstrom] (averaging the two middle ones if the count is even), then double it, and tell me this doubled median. 5.08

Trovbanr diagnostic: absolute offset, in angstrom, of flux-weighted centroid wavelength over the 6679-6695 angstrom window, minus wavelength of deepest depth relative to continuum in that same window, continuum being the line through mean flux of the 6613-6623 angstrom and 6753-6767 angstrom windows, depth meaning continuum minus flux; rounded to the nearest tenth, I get 7.1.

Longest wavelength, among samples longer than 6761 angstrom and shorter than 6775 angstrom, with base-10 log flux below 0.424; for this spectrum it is 6768.0 angstrom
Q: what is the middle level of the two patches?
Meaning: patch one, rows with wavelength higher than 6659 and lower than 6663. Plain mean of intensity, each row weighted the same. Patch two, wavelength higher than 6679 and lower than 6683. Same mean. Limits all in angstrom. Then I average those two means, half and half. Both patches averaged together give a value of 2.61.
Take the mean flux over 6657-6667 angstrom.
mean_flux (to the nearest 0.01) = 2.72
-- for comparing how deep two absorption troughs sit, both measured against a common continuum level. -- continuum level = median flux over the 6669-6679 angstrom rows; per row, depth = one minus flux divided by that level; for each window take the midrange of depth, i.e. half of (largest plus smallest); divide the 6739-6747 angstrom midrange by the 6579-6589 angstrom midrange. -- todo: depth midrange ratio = -2.3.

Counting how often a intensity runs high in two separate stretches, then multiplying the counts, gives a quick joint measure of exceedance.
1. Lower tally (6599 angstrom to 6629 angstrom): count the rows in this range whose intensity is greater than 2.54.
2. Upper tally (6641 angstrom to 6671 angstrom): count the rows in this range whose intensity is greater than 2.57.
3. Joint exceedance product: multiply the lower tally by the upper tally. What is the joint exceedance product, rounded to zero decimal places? 96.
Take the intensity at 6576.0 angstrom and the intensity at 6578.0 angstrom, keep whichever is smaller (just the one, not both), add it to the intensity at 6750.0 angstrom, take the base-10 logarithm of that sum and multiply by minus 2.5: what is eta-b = -1.81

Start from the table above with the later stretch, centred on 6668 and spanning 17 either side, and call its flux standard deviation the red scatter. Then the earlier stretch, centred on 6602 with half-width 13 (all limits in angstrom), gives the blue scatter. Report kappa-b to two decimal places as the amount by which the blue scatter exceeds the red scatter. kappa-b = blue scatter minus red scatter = -0.03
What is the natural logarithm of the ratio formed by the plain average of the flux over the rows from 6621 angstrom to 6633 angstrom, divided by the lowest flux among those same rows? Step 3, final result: 0.044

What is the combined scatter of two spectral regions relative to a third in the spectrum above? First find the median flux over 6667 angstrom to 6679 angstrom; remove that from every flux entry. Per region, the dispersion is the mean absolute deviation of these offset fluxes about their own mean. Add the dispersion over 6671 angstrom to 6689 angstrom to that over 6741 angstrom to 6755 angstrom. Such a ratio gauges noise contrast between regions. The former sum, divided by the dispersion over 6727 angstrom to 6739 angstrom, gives 3.1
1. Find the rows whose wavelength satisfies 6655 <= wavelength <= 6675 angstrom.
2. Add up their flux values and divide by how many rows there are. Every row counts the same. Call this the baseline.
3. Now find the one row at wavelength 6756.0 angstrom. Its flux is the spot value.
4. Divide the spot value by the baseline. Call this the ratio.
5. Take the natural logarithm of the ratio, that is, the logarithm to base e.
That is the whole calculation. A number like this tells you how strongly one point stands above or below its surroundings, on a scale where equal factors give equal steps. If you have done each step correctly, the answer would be -0.01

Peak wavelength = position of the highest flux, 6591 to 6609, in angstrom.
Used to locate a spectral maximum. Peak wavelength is 6606.0 angstrom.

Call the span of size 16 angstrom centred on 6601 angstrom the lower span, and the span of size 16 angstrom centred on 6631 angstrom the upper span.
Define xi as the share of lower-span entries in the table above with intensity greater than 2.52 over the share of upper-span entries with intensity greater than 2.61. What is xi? 2.0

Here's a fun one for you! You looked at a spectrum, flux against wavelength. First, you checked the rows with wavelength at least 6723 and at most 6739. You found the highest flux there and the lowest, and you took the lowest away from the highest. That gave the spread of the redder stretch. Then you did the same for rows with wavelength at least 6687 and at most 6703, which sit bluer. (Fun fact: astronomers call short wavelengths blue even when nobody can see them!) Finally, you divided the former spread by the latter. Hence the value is 1.66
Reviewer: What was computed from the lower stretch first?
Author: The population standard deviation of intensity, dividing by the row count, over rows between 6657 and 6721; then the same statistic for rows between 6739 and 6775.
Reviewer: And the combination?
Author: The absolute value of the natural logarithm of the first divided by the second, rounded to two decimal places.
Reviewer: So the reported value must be 0.47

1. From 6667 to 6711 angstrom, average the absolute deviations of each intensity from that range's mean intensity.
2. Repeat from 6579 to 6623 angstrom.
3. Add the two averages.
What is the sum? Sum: 0.13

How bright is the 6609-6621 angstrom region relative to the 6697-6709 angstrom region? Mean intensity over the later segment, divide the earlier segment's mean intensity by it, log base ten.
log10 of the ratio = -0.017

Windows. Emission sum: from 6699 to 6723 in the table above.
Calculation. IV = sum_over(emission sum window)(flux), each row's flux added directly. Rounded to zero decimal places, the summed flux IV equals 31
